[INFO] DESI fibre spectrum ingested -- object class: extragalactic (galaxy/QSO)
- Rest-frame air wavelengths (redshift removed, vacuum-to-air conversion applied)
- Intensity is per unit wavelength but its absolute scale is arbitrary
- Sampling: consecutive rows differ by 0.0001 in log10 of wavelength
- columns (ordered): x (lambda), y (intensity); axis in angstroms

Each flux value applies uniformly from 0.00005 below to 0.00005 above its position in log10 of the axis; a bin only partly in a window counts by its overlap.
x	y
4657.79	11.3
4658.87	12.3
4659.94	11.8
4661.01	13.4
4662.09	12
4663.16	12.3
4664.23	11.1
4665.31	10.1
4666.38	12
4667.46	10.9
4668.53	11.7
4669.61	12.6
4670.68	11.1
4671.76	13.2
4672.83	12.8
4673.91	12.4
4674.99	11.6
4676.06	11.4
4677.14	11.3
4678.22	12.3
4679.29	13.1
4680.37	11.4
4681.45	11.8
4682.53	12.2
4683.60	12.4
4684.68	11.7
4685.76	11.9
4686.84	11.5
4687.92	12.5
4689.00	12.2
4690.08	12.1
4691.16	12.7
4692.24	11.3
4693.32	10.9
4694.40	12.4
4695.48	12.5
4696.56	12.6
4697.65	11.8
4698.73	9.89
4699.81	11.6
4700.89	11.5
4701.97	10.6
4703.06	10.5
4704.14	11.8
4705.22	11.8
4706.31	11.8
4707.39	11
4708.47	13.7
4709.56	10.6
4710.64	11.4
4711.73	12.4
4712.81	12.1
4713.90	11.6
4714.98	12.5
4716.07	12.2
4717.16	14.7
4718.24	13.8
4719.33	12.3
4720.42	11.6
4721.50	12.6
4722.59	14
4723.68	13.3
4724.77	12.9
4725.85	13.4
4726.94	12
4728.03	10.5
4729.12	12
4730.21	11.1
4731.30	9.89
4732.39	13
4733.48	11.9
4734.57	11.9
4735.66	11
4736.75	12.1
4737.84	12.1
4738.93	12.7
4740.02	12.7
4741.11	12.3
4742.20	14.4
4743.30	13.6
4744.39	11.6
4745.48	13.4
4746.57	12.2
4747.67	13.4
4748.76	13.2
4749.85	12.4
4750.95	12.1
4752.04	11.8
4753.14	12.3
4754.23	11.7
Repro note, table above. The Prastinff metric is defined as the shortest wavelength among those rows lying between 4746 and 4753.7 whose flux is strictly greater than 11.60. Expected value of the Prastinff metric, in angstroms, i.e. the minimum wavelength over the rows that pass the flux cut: 4746.57 angstroms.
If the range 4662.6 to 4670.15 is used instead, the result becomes 4663.16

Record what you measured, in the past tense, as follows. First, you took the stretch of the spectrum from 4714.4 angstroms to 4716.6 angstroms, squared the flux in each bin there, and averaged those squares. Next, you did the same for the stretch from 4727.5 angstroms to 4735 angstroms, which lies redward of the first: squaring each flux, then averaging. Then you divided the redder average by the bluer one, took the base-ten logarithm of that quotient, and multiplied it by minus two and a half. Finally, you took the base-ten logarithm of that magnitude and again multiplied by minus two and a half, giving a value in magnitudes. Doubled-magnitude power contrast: 2.04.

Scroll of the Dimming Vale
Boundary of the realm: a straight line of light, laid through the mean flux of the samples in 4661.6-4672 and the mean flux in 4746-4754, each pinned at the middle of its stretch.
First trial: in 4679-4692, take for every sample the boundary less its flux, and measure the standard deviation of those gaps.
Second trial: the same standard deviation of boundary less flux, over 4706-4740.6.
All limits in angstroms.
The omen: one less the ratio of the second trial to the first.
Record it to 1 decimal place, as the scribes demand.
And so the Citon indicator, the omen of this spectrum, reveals -1.2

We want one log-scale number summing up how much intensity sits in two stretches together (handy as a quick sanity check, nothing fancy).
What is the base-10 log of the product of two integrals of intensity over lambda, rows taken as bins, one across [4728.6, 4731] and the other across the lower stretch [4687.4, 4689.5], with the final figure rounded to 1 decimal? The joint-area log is 2.8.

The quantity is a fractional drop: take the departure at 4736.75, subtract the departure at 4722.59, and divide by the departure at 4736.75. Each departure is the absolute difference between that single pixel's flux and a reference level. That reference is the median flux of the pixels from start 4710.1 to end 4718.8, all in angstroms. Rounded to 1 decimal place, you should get -7.5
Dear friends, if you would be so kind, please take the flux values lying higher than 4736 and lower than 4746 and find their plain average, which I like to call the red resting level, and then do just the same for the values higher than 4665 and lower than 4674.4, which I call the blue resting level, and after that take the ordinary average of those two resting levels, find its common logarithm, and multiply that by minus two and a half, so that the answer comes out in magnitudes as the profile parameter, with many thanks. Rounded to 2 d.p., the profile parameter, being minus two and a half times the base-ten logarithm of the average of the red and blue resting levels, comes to -2.73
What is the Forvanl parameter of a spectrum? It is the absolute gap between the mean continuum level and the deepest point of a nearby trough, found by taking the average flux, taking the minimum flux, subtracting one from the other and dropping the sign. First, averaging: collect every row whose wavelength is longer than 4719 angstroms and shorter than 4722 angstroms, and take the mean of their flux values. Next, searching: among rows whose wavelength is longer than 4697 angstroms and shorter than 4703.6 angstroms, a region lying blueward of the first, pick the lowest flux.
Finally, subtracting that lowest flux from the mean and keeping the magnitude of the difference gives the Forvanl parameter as 2.3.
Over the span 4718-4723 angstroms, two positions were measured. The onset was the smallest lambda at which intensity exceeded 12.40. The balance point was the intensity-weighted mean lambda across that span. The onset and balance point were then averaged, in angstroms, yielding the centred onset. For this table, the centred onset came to 4719.3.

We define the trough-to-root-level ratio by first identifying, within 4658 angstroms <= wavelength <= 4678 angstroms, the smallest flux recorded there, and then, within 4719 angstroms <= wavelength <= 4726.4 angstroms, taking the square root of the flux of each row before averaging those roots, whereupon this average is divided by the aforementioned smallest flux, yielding 0.36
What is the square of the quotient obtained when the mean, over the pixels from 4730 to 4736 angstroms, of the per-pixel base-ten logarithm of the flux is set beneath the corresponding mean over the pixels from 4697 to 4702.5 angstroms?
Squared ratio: 0.973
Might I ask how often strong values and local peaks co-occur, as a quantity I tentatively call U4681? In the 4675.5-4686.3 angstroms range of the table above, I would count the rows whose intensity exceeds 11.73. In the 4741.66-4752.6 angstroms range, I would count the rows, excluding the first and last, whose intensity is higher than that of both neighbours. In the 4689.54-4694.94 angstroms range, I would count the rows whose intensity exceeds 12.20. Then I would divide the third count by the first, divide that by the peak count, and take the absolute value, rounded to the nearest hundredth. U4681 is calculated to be 0.17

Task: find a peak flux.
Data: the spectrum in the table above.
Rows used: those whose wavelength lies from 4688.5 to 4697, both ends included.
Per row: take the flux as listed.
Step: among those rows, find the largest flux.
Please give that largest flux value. 12.7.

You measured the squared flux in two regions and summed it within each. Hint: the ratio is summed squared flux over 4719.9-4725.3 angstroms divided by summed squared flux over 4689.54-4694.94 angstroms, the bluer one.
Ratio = 1.18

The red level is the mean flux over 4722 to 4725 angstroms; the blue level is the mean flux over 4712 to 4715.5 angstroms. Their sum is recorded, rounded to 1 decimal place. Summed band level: 25.5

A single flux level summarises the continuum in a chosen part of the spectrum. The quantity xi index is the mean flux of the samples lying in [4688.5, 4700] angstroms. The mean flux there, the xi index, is 11.8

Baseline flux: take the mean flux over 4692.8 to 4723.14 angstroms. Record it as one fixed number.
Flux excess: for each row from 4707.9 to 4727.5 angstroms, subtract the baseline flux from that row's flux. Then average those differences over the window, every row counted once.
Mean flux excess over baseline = 0.6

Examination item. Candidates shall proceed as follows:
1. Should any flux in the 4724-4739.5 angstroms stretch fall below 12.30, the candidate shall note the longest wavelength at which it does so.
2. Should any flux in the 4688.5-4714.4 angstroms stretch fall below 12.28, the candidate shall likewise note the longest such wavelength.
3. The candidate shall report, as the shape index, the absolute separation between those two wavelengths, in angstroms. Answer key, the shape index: 23.9 angstroms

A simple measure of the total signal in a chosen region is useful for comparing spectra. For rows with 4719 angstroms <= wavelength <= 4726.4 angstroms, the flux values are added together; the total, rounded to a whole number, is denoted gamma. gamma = 90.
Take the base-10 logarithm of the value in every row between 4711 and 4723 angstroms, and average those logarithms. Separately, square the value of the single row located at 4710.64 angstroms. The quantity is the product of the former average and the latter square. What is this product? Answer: 143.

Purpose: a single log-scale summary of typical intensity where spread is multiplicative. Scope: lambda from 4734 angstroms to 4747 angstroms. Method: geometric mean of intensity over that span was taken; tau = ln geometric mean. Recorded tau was 2.523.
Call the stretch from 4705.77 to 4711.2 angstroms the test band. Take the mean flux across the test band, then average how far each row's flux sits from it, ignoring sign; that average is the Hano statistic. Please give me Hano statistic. 0.84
